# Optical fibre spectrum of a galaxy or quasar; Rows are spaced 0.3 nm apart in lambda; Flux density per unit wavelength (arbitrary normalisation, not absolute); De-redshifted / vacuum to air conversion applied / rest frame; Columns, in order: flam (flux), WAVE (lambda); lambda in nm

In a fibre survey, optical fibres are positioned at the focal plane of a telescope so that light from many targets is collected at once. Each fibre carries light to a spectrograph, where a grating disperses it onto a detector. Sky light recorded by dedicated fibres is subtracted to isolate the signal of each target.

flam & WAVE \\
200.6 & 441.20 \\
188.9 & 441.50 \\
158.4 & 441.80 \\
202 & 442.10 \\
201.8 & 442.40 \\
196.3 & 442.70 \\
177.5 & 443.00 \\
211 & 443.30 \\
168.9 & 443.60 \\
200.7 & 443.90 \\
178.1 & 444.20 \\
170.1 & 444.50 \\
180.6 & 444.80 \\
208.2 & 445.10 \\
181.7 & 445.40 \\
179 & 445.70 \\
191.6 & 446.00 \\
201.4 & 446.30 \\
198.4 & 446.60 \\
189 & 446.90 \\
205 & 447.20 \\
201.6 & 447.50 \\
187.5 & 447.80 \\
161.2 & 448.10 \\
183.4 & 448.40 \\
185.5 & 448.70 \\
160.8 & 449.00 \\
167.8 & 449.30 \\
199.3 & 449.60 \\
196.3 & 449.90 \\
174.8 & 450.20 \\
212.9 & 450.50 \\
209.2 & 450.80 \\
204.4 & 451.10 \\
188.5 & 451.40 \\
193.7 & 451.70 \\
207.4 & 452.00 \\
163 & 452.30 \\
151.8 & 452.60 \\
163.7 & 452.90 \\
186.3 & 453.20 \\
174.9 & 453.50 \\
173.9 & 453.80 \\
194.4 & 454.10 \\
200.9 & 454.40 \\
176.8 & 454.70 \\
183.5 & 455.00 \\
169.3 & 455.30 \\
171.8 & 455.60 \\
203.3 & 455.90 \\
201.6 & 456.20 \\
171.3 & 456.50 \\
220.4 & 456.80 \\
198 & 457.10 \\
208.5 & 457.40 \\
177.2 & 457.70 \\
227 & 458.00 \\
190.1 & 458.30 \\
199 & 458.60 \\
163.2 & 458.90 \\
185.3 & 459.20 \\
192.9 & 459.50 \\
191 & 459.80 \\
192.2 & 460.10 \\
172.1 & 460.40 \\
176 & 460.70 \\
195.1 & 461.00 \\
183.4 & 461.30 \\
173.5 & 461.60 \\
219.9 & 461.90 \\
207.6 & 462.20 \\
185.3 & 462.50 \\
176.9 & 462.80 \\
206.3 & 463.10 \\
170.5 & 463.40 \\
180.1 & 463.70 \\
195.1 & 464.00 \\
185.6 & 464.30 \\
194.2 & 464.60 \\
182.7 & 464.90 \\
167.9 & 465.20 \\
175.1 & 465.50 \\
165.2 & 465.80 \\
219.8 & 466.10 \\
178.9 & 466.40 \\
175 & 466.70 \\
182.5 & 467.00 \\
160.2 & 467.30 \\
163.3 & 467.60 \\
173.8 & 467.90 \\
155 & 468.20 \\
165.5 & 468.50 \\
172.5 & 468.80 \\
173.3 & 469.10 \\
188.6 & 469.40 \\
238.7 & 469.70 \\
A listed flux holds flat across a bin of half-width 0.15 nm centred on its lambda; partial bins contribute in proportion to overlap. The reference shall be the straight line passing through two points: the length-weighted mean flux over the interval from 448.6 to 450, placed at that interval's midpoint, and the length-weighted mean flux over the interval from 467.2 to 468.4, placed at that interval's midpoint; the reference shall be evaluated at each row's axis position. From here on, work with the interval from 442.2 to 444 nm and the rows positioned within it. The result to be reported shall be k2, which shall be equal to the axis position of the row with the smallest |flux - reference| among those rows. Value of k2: 442.70 nm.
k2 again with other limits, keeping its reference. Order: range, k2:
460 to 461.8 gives 460.40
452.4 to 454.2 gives 453.50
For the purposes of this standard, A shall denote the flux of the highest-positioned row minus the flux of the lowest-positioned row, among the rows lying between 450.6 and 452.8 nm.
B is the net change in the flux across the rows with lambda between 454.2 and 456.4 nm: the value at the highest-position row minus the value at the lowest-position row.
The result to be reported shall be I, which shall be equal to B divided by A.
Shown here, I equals 0.0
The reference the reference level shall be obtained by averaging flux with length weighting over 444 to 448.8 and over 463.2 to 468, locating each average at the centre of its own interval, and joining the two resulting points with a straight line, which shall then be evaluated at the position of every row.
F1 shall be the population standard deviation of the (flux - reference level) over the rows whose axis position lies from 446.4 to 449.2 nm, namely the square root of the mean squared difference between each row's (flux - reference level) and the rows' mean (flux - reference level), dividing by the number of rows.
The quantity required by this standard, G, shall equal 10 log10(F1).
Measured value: 11.7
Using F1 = 14.8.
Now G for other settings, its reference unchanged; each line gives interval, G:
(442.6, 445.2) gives 11.9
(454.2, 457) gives 12.4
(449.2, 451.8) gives 11.6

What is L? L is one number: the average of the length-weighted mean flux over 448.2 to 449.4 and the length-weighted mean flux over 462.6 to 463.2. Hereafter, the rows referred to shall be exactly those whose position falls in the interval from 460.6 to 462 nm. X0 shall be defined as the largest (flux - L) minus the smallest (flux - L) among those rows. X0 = 46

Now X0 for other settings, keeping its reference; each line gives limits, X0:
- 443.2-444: 42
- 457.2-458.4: 50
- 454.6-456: 34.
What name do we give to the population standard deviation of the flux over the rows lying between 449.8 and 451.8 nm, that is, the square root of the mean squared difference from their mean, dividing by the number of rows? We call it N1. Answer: 12.1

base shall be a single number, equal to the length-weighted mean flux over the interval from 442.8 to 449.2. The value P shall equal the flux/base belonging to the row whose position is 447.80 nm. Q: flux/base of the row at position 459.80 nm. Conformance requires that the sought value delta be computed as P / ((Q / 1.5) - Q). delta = -2.9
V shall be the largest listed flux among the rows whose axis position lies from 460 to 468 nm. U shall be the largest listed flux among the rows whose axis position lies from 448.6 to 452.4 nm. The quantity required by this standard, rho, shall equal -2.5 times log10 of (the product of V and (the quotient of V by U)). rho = -5.89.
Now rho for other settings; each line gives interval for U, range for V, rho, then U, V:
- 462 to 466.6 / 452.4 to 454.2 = -5.59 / 219.8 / 194.4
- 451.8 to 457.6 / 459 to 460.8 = -5.57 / 220.4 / 192.9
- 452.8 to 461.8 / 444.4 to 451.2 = -5.75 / 227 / 212.9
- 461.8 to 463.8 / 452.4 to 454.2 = -5.59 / 219.9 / 194.4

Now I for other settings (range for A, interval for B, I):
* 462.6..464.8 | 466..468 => -2.7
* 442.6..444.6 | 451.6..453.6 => 0.7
